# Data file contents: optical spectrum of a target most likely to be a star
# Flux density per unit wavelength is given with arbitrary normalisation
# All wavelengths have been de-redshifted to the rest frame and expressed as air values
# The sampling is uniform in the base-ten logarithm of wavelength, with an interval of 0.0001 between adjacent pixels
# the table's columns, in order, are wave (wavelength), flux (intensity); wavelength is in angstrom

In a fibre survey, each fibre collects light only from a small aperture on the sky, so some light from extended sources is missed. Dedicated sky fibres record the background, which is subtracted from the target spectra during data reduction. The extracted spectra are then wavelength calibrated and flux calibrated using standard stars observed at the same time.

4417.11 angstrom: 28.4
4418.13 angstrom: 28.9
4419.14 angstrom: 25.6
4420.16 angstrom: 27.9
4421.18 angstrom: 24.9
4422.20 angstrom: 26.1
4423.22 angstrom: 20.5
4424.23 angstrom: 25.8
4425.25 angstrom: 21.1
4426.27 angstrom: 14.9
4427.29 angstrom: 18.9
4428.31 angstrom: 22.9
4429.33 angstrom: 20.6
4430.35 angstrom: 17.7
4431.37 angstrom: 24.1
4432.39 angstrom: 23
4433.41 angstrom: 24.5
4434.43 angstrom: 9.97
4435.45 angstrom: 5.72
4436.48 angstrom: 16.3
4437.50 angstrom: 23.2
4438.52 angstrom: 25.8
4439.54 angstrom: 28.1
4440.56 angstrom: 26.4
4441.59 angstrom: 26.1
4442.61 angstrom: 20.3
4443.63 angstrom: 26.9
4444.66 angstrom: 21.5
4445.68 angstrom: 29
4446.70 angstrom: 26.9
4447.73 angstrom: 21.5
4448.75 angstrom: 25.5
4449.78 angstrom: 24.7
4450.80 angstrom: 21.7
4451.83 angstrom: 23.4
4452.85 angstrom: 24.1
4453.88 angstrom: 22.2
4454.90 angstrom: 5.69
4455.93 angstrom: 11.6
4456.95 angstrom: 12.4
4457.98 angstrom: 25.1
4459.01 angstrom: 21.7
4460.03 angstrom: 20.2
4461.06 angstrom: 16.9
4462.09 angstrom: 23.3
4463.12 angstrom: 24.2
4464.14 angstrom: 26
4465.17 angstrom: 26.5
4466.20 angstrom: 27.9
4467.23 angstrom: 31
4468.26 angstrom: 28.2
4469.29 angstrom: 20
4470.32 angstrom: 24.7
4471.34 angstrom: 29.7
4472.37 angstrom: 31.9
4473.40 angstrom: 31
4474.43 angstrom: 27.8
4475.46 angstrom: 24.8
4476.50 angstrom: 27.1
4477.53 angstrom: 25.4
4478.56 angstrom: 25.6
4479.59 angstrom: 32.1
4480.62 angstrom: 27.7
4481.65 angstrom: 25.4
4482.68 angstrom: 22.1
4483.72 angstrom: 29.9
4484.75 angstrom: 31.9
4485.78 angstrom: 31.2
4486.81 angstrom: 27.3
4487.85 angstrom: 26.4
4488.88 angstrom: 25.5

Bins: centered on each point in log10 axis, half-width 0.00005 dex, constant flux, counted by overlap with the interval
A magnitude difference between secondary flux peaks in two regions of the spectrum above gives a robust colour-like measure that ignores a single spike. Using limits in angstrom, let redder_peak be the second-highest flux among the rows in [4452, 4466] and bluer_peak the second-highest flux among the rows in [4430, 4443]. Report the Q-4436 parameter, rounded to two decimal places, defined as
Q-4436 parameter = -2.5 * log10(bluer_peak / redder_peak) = -0.02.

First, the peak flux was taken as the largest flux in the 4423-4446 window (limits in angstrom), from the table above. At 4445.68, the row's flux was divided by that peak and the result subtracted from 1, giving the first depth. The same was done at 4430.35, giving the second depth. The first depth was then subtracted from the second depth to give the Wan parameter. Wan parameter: 0.4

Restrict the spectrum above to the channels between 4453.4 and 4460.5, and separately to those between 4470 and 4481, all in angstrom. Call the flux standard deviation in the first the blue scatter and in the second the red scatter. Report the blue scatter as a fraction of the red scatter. 2.5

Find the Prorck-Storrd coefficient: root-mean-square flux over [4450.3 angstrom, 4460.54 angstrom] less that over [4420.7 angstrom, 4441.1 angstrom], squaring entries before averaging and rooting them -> -2.0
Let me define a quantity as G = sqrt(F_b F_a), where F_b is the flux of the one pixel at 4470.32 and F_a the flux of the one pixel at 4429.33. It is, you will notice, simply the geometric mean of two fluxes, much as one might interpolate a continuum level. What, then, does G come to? 22.6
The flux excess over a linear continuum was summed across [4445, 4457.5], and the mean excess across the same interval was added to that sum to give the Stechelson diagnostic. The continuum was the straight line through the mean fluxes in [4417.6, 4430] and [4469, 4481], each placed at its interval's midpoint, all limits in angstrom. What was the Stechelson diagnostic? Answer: -61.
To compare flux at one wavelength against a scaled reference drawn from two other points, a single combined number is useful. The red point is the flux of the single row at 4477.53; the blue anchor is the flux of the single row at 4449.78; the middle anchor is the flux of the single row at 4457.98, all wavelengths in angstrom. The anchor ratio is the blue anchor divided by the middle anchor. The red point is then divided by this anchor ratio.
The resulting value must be 26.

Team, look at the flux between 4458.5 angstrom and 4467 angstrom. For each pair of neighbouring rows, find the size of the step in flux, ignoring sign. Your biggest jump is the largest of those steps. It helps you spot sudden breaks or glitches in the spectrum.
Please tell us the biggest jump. 6.4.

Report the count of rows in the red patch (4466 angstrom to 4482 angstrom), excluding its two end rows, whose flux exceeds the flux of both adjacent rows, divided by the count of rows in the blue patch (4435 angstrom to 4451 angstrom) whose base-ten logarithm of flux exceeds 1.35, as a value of 0.40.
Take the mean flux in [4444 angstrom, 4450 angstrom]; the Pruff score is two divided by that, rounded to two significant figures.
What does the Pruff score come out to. 0.080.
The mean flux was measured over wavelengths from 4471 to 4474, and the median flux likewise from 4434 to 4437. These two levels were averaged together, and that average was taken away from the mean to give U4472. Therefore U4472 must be 10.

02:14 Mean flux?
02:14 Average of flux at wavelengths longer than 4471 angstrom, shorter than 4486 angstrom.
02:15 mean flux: 28.2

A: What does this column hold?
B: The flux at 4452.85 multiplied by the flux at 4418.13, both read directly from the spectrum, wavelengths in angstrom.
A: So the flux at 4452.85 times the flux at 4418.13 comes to 696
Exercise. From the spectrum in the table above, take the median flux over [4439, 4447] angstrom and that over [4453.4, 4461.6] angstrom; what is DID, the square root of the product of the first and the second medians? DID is 22.2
